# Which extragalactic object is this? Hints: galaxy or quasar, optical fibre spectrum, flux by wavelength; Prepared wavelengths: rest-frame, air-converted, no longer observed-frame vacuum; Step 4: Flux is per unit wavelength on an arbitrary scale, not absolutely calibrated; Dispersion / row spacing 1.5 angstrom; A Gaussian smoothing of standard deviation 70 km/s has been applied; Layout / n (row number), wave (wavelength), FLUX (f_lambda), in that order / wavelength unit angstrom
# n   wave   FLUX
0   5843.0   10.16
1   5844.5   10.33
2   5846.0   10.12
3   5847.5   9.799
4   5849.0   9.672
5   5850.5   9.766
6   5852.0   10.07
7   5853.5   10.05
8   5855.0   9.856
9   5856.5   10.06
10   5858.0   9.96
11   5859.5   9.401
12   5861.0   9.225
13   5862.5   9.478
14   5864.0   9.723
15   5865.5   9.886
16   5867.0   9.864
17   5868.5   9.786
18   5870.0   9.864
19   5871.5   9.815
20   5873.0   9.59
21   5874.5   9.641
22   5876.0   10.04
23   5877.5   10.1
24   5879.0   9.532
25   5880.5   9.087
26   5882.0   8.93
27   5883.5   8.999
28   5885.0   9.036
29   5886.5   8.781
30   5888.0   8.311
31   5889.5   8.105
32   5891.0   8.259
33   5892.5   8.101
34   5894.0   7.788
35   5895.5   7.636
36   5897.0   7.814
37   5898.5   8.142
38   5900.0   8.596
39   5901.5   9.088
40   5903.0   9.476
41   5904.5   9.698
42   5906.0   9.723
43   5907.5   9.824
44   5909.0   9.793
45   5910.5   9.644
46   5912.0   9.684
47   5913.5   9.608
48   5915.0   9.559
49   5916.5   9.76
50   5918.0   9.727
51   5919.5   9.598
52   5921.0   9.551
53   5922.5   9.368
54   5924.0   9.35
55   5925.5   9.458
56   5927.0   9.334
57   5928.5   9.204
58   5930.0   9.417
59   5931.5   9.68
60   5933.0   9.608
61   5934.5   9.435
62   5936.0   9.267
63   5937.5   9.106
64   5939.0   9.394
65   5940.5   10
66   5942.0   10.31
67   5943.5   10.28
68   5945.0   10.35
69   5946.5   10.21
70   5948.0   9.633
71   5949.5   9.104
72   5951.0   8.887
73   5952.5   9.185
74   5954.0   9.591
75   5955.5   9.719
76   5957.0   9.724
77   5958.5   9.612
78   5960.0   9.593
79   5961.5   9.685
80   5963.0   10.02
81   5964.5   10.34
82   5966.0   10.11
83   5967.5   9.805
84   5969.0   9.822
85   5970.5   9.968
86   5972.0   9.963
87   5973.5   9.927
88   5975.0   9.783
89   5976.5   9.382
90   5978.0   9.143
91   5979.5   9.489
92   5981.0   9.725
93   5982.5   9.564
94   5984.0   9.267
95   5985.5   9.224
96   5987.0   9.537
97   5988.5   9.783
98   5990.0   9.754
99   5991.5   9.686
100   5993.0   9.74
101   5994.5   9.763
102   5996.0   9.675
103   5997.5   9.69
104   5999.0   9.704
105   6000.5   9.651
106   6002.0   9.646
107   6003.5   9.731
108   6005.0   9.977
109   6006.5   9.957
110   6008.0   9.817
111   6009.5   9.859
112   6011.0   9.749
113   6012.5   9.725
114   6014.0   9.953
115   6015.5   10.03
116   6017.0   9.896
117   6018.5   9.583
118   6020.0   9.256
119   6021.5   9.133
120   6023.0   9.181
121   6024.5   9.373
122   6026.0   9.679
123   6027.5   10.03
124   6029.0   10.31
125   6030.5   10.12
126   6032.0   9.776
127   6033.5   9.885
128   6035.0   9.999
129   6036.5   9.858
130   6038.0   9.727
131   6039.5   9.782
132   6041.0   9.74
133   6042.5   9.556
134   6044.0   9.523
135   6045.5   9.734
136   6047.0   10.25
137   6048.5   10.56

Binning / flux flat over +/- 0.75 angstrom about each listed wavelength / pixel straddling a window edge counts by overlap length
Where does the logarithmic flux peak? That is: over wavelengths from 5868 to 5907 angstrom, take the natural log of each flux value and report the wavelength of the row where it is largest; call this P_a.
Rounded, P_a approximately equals 5877.5 angstrom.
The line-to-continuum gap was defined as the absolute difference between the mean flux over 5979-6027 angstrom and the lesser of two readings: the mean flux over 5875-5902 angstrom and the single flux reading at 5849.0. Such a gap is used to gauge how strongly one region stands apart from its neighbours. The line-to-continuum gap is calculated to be 1.0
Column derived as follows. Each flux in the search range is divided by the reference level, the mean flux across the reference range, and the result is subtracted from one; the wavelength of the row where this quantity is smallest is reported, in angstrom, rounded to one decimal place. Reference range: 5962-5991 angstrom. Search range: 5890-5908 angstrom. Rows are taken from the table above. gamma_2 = 5907.5 angstrom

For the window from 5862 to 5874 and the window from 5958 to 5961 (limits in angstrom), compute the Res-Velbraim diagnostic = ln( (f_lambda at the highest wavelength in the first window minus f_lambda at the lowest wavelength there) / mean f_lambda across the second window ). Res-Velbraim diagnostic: -4.5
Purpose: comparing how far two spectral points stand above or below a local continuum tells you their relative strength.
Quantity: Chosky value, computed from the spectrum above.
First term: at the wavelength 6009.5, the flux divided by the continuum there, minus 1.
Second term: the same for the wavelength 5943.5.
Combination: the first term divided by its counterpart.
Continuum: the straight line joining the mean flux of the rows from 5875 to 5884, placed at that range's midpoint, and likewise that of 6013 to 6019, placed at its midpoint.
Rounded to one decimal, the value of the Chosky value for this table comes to 0.0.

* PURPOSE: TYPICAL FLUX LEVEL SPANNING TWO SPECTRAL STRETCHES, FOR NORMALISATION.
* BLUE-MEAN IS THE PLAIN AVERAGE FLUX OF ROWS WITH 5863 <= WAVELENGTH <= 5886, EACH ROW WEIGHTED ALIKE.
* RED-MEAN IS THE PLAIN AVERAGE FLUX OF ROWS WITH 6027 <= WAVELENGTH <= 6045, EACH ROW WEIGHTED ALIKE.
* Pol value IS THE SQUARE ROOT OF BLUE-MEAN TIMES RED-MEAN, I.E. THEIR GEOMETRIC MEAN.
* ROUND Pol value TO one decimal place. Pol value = 9.7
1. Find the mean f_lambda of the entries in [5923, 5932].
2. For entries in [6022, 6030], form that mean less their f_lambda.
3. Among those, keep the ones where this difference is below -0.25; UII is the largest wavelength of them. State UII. 6029.0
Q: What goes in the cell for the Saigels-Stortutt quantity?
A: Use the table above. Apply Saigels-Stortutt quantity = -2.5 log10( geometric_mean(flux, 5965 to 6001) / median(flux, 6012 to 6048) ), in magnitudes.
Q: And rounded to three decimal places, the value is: 0.010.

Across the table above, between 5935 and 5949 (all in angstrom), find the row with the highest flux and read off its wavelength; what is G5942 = 5945.0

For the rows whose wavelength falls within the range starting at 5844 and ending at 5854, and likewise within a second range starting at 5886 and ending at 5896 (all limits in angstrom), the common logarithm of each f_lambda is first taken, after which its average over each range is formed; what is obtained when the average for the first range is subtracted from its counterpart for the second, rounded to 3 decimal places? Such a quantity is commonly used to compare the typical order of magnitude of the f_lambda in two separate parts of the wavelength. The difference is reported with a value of -0.088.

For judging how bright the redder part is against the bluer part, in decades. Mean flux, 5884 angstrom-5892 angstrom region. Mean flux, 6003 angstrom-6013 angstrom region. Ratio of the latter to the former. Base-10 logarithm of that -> 0.063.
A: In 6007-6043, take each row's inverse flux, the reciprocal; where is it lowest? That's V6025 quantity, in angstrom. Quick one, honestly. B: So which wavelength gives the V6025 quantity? 6029.0 angstrom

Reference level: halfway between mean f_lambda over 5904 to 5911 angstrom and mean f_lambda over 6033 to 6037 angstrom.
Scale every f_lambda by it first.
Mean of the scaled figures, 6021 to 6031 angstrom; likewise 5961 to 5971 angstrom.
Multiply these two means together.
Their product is 1.00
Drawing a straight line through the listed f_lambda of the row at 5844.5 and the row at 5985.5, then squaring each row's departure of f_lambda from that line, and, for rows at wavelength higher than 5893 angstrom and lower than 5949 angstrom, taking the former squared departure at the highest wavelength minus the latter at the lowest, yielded -4.6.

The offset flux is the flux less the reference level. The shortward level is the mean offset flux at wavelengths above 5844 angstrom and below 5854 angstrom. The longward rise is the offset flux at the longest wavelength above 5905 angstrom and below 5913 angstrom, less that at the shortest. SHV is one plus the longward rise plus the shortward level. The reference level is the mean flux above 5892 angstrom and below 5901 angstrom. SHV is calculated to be 2.9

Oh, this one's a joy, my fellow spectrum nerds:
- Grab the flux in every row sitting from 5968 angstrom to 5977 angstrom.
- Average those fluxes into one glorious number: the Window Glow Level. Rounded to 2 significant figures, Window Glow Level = 9.8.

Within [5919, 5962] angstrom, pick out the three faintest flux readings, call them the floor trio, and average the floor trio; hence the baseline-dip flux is 9.03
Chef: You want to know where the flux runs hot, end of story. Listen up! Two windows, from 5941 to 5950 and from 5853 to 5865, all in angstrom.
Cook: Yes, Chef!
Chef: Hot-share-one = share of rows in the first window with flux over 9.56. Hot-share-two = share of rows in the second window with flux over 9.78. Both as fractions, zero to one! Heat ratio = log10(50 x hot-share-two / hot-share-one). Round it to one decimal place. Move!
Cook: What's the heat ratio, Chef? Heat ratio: 1.5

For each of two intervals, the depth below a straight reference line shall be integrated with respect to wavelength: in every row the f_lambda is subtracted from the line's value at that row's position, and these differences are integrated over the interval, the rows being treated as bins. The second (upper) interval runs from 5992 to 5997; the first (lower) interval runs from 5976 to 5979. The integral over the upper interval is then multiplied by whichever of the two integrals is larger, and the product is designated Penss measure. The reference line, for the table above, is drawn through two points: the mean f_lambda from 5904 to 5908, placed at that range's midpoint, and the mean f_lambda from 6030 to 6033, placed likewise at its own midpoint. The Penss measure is 1.3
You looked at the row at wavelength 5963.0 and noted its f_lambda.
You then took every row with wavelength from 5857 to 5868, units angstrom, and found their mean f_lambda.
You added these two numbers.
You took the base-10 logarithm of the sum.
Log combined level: 1.29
